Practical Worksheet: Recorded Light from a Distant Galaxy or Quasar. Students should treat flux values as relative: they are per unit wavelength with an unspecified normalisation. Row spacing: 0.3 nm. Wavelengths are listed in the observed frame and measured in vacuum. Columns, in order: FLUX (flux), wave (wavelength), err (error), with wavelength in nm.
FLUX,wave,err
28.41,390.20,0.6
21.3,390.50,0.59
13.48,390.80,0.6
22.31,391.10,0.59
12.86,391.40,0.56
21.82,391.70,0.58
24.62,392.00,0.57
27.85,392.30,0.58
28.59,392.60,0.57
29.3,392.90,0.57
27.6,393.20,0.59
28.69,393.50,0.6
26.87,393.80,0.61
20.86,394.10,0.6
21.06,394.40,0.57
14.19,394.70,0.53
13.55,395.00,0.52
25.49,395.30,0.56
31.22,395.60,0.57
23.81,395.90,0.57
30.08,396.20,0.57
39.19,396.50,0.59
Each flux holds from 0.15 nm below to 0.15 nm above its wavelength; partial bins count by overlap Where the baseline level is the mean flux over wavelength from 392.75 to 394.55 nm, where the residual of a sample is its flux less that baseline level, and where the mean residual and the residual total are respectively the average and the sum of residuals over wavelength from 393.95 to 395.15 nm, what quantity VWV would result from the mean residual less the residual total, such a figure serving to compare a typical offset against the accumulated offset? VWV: 25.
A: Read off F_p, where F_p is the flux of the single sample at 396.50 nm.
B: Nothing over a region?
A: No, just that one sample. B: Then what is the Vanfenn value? 39.19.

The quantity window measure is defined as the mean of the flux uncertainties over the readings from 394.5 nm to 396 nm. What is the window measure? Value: 0.550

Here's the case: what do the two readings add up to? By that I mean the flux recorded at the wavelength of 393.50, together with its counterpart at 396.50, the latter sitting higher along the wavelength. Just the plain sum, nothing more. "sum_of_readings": 68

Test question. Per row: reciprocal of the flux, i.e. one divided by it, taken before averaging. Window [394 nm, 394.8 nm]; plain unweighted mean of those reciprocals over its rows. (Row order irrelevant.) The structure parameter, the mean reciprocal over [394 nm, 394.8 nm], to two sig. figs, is 0.055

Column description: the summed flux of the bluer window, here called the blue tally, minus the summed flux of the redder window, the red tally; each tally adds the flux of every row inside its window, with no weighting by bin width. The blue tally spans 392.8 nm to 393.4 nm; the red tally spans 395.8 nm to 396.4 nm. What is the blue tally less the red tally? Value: 3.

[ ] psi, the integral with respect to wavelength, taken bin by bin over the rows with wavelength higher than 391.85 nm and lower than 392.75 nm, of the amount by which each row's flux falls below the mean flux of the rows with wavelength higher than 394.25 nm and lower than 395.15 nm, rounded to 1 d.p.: -9.7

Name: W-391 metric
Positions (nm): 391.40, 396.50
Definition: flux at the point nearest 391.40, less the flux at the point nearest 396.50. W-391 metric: -26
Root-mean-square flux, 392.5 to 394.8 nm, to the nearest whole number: 25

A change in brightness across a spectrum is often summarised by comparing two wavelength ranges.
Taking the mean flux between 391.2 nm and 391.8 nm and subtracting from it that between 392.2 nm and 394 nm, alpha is -11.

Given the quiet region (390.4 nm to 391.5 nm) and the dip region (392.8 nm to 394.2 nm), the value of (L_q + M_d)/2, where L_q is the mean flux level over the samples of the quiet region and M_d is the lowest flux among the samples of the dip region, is 19.2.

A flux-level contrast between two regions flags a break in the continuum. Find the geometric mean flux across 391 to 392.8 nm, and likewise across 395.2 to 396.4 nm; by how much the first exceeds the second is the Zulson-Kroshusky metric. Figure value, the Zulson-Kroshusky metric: -5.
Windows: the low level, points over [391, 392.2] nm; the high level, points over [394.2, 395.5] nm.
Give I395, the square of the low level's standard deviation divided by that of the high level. 1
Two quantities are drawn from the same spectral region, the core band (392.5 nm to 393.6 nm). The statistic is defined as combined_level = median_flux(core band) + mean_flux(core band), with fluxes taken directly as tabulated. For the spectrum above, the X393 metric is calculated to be 57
